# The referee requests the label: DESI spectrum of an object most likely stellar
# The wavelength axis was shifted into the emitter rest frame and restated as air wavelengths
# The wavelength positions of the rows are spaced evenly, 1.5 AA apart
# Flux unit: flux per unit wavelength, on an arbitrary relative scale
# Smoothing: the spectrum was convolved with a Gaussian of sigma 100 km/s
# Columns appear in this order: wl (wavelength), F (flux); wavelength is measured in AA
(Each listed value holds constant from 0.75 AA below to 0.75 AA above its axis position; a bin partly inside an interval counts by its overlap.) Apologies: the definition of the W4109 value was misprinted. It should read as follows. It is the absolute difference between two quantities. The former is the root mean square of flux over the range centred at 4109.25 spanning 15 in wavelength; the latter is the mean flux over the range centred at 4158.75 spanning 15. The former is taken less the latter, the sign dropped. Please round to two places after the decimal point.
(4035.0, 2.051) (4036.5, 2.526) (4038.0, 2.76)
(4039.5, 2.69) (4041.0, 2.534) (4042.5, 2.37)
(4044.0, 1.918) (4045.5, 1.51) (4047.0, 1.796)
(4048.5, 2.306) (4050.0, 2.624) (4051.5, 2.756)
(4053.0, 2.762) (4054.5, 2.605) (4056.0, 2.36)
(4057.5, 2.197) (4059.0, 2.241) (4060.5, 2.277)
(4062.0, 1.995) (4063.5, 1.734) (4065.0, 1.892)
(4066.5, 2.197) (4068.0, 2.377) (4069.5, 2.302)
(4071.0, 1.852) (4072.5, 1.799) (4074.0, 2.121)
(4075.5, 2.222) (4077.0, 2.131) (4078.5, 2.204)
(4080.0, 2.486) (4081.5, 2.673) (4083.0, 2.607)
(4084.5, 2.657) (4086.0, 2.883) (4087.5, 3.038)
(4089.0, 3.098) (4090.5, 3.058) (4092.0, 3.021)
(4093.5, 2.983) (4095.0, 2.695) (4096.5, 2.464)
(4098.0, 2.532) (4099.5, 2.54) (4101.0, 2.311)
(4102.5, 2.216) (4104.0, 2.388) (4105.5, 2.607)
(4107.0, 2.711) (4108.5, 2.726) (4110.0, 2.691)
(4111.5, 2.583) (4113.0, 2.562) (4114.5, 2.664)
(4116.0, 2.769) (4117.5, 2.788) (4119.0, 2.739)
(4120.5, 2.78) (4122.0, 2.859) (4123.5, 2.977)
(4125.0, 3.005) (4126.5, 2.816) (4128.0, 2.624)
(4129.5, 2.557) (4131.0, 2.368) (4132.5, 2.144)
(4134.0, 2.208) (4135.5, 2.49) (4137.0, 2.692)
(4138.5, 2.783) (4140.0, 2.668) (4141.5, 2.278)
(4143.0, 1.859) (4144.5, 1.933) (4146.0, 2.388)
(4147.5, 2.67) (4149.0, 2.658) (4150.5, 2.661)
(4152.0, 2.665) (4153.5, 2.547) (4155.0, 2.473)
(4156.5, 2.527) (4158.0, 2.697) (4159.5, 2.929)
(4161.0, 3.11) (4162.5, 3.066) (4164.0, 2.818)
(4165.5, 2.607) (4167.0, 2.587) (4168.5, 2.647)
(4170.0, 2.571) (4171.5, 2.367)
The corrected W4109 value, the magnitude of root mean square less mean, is 0.15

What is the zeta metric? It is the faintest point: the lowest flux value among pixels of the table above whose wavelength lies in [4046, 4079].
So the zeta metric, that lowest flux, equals 1.734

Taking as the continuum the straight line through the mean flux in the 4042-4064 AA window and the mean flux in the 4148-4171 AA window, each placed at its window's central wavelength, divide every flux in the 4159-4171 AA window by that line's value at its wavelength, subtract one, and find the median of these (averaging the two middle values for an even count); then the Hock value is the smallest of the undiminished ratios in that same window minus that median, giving 0.94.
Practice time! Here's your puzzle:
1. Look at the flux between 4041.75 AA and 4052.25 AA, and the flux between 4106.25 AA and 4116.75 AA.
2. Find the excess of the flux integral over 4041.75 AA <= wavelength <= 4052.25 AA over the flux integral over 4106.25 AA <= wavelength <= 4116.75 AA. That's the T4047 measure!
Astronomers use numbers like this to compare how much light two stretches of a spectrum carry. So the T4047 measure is -5.1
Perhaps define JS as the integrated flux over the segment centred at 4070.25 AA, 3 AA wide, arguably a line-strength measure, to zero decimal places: 6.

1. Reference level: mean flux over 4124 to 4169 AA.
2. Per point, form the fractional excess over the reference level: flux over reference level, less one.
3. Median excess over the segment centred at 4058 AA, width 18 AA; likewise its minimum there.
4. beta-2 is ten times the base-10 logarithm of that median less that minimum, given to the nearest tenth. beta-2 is -6.9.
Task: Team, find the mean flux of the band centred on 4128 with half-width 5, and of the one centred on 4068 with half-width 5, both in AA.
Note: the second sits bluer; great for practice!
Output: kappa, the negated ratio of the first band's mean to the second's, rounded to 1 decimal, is -1.3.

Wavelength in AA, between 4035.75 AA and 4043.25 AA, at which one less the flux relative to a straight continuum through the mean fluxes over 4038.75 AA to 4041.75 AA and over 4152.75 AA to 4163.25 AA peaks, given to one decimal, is 4042.5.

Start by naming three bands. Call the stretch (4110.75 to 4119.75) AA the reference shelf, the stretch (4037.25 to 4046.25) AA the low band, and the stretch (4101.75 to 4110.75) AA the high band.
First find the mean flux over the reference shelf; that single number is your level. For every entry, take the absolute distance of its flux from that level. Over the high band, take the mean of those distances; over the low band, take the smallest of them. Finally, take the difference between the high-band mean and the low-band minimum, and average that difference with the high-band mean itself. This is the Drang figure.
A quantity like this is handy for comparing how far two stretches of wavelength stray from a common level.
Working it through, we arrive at 0.15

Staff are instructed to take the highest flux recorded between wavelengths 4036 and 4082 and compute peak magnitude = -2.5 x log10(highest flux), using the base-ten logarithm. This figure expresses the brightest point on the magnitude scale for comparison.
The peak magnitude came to -1.10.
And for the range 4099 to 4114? -1.09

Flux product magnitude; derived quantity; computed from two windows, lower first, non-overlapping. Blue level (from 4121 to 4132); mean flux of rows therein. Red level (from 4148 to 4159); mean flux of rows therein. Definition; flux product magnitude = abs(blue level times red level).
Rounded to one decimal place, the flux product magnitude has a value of 7.1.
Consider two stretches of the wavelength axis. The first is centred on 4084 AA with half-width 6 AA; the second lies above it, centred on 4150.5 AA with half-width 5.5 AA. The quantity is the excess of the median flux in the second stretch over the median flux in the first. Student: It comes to 0.0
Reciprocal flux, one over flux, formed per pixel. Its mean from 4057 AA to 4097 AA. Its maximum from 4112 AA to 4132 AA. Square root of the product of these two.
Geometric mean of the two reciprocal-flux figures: 0.424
